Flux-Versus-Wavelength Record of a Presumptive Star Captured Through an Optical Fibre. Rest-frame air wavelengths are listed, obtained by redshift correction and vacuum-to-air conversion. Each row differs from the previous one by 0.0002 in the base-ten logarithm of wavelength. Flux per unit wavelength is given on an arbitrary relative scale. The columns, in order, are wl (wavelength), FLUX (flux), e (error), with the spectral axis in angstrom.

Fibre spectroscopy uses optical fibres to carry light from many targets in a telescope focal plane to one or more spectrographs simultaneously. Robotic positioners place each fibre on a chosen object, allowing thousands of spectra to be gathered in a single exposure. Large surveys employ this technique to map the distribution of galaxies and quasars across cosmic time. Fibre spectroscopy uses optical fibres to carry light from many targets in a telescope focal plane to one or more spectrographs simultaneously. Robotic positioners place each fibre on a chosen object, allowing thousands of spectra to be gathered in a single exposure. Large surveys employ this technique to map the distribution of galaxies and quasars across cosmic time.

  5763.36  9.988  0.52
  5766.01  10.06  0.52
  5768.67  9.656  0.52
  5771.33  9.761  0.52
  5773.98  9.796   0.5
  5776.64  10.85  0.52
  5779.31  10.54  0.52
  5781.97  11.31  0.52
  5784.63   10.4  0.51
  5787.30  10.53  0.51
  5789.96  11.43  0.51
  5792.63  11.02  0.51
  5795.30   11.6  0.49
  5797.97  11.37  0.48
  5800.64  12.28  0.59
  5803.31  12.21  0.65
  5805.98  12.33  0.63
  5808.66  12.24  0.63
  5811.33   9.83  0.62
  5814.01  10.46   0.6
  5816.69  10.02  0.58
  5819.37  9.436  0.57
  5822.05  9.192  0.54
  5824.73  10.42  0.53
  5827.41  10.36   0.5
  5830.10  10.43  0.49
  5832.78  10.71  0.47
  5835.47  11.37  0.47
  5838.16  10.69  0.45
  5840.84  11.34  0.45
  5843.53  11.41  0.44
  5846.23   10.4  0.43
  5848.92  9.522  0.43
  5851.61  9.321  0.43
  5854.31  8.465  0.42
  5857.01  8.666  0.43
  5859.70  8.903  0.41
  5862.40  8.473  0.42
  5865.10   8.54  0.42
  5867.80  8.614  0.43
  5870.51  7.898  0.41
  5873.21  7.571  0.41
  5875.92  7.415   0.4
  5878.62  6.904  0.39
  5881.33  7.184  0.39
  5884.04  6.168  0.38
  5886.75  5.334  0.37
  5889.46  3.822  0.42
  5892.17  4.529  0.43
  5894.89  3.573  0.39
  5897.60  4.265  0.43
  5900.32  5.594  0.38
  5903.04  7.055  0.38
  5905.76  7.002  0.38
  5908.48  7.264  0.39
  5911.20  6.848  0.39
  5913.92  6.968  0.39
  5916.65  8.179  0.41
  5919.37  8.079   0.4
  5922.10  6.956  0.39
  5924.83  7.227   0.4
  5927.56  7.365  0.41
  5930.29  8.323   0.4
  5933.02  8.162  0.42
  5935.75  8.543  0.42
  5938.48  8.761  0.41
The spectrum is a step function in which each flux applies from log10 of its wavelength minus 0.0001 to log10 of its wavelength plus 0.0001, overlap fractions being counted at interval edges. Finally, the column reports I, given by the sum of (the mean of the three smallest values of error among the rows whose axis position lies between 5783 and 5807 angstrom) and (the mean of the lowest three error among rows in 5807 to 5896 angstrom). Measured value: 0.873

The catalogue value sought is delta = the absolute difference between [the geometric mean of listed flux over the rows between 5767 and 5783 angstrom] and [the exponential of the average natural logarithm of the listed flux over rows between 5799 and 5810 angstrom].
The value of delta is 2.0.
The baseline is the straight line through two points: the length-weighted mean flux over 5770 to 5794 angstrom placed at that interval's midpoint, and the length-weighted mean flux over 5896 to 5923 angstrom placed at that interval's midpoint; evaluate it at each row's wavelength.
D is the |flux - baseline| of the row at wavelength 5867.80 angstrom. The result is 0.6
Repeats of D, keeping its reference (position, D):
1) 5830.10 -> 1.3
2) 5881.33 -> 0.5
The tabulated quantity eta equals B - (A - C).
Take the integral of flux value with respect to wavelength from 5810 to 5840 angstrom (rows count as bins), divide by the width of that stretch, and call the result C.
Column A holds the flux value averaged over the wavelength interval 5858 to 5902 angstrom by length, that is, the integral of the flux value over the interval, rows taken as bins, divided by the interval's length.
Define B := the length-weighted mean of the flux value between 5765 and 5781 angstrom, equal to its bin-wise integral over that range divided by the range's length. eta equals 14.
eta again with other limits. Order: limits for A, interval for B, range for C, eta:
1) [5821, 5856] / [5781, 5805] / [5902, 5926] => 8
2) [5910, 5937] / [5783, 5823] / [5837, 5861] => 13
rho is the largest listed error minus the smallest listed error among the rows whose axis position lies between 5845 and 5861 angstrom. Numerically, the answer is 0.020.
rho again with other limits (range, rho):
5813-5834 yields 0.130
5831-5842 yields 0.020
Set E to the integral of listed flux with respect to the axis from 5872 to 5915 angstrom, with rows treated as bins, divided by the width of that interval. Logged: 6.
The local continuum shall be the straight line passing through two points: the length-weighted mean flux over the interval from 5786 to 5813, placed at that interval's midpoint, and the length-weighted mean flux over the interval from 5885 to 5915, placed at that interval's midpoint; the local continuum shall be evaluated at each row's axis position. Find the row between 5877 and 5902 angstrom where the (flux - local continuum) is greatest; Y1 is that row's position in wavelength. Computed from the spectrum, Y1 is 5881.33 angstrom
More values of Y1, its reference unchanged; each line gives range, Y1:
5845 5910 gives 5908.48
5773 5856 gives 5843.53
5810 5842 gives 5840.84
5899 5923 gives 5919.37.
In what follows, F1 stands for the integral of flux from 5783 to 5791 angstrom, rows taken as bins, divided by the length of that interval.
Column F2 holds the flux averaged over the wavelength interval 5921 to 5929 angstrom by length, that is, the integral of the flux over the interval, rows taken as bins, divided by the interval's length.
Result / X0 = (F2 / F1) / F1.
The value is 0.06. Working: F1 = 10.8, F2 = 7.2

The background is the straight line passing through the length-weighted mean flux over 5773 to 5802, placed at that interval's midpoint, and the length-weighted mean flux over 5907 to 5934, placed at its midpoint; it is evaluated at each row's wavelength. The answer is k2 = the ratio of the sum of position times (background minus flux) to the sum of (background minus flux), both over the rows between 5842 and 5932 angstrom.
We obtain 5891.2 angstrom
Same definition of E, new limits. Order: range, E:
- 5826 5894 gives 9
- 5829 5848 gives 11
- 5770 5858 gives 11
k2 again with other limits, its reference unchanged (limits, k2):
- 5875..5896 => 5888.0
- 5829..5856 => 5837.7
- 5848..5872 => 5862.9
